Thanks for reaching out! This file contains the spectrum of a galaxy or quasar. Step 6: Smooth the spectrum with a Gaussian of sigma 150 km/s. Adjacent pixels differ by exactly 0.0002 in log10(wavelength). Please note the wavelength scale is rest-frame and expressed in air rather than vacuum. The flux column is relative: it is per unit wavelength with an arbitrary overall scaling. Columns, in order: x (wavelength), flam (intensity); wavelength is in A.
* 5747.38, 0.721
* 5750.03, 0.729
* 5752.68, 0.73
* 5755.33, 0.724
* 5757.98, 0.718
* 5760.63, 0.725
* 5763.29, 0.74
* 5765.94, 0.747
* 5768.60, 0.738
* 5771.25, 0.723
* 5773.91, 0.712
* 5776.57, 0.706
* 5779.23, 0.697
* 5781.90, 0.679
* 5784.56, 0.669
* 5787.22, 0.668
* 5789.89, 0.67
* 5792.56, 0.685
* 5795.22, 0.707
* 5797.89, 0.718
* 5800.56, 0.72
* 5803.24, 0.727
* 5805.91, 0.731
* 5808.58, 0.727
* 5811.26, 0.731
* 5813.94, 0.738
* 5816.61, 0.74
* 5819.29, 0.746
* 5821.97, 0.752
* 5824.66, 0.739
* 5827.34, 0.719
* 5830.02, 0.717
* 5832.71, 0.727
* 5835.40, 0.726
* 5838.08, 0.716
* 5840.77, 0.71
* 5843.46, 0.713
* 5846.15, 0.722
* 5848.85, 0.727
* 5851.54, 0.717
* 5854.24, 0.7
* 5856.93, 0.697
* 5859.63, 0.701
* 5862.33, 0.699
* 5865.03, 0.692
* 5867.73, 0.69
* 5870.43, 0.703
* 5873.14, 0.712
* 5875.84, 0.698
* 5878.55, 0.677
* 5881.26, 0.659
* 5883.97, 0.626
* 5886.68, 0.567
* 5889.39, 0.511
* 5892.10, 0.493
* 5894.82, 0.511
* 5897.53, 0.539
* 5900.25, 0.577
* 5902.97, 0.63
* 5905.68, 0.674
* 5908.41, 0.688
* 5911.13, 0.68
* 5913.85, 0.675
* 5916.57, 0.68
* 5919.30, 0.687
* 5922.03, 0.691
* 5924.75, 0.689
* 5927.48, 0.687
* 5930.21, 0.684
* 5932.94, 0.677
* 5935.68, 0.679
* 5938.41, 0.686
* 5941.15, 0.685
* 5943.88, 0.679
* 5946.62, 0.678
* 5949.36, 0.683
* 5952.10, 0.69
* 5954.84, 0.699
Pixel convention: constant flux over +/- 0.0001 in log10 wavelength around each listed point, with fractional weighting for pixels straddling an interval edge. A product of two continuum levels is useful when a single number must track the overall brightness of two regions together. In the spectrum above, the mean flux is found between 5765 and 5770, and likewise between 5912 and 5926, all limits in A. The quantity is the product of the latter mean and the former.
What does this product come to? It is 0.508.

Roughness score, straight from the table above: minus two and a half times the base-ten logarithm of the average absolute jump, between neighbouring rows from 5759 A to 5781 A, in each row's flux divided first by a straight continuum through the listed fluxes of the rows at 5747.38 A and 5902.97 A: 4.7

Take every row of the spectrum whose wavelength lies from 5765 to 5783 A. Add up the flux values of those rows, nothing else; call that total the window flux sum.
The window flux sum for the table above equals 5.0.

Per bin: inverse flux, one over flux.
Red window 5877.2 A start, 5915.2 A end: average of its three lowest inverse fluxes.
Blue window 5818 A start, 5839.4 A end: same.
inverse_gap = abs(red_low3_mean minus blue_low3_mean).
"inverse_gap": 0.126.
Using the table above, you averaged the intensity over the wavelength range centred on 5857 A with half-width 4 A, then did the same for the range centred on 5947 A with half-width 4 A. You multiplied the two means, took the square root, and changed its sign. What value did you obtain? -0.690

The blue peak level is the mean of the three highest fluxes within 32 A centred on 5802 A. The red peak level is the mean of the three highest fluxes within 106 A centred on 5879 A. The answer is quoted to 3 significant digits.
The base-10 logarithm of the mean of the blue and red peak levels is -0.136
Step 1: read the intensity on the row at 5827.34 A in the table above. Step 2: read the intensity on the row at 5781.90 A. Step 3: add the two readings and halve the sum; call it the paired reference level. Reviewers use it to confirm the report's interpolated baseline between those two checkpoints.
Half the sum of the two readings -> 0.699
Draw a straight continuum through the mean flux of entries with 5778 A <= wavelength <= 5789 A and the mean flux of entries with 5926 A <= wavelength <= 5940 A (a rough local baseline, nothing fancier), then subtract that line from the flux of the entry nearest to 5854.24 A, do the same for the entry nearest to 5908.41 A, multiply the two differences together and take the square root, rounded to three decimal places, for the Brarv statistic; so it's 0.011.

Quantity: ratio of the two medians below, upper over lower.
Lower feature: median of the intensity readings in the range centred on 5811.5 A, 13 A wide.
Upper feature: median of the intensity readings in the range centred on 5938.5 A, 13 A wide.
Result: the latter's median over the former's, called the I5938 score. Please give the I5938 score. 0.93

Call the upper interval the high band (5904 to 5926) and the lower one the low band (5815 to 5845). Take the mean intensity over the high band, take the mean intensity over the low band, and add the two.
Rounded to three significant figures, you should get 1.41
